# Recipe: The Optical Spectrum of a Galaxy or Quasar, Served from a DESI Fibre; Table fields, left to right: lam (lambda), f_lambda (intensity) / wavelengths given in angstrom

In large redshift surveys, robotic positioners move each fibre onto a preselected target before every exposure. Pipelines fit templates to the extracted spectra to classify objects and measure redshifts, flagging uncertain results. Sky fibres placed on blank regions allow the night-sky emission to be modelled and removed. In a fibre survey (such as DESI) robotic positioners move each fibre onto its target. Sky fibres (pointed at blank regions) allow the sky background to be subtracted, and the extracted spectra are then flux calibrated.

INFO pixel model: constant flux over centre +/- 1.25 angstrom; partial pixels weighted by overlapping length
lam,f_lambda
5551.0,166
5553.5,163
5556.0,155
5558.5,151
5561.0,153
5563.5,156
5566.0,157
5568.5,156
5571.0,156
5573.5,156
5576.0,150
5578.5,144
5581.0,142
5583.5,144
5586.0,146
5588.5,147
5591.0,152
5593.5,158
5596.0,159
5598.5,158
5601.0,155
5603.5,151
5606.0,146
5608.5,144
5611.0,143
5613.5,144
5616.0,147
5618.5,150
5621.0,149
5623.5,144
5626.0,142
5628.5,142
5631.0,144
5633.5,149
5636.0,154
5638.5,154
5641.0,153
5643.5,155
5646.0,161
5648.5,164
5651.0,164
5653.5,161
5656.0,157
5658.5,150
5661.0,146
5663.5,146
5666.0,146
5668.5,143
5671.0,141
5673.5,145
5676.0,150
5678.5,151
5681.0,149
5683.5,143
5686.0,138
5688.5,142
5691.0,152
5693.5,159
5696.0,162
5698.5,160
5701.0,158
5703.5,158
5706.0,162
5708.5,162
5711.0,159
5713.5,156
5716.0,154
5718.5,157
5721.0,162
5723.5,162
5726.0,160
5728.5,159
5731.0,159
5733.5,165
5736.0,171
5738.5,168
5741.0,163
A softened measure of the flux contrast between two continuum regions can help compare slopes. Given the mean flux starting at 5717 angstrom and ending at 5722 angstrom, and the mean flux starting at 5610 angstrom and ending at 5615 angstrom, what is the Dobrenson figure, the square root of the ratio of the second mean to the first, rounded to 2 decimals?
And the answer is 0.95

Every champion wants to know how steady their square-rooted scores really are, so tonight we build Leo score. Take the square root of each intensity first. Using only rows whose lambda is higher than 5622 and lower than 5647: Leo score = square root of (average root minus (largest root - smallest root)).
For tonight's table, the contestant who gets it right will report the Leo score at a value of 3.39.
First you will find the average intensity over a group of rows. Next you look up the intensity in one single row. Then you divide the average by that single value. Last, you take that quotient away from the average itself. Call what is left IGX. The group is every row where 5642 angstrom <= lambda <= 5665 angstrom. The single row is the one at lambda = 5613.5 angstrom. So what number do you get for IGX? 155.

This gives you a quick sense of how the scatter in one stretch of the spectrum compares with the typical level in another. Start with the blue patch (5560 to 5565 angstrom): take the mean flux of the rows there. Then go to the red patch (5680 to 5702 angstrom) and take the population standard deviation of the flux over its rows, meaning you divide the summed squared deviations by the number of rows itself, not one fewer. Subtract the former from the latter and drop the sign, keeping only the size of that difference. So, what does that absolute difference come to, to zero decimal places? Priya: 146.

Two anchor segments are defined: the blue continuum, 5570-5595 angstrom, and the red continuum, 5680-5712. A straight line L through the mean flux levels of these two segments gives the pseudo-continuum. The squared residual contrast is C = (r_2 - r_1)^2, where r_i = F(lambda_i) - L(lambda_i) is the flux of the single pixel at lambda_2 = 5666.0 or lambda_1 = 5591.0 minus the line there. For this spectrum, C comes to 82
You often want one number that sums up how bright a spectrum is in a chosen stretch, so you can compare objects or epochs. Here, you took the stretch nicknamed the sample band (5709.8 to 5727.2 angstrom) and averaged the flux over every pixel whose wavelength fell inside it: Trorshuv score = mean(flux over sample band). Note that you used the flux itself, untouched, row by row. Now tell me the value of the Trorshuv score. 159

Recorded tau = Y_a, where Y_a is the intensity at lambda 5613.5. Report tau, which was 144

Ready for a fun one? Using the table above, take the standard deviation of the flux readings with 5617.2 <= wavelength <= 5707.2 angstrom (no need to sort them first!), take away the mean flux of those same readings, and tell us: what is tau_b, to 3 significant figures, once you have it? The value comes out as -144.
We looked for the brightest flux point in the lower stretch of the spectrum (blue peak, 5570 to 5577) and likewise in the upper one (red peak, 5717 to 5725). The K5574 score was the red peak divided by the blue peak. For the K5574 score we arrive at 1.04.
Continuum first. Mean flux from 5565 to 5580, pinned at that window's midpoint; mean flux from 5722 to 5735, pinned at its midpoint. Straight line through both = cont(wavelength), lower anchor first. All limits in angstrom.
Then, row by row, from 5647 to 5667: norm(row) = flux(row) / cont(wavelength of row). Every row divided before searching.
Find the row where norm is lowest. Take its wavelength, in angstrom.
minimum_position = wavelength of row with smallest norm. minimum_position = 5666.0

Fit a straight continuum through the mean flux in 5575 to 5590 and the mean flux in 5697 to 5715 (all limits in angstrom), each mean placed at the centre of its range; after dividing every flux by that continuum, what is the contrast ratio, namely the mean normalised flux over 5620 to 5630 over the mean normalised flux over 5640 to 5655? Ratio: 0.92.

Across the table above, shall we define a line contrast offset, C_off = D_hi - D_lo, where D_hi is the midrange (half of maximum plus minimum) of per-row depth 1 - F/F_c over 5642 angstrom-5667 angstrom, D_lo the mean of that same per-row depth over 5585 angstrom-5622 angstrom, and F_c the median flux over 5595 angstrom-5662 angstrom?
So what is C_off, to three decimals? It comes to -0.034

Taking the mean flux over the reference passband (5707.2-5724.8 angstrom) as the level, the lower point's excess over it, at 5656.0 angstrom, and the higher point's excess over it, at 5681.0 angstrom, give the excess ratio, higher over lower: 5.3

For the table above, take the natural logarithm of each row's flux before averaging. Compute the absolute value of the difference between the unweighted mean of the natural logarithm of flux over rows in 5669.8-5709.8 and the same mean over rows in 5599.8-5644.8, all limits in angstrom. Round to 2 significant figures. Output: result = 0.025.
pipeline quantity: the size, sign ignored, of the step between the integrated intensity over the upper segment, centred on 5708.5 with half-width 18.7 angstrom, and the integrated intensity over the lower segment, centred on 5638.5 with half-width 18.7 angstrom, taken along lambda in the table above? 225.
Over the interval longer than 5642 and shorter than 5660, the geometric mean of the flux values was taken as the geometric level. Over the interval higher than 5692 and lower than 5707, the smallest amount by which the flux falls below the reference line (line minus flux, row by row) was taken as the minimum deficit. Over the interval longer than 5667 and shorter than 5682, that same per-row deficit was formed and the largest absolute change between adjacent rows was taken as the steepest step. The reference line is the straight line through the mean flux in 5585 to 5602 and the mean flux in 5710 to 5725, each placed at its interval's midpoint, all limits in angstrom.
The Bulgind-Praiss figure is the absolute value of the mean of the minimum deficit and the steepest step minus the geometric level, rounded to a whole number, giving 159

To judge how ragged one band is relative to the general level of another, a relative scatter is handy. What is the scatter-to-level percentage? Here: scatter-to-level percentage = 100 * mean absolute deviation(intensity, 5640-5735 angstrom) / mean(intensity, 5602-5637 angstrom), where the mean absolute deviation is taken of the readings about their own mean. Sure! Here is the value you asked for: 4.42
